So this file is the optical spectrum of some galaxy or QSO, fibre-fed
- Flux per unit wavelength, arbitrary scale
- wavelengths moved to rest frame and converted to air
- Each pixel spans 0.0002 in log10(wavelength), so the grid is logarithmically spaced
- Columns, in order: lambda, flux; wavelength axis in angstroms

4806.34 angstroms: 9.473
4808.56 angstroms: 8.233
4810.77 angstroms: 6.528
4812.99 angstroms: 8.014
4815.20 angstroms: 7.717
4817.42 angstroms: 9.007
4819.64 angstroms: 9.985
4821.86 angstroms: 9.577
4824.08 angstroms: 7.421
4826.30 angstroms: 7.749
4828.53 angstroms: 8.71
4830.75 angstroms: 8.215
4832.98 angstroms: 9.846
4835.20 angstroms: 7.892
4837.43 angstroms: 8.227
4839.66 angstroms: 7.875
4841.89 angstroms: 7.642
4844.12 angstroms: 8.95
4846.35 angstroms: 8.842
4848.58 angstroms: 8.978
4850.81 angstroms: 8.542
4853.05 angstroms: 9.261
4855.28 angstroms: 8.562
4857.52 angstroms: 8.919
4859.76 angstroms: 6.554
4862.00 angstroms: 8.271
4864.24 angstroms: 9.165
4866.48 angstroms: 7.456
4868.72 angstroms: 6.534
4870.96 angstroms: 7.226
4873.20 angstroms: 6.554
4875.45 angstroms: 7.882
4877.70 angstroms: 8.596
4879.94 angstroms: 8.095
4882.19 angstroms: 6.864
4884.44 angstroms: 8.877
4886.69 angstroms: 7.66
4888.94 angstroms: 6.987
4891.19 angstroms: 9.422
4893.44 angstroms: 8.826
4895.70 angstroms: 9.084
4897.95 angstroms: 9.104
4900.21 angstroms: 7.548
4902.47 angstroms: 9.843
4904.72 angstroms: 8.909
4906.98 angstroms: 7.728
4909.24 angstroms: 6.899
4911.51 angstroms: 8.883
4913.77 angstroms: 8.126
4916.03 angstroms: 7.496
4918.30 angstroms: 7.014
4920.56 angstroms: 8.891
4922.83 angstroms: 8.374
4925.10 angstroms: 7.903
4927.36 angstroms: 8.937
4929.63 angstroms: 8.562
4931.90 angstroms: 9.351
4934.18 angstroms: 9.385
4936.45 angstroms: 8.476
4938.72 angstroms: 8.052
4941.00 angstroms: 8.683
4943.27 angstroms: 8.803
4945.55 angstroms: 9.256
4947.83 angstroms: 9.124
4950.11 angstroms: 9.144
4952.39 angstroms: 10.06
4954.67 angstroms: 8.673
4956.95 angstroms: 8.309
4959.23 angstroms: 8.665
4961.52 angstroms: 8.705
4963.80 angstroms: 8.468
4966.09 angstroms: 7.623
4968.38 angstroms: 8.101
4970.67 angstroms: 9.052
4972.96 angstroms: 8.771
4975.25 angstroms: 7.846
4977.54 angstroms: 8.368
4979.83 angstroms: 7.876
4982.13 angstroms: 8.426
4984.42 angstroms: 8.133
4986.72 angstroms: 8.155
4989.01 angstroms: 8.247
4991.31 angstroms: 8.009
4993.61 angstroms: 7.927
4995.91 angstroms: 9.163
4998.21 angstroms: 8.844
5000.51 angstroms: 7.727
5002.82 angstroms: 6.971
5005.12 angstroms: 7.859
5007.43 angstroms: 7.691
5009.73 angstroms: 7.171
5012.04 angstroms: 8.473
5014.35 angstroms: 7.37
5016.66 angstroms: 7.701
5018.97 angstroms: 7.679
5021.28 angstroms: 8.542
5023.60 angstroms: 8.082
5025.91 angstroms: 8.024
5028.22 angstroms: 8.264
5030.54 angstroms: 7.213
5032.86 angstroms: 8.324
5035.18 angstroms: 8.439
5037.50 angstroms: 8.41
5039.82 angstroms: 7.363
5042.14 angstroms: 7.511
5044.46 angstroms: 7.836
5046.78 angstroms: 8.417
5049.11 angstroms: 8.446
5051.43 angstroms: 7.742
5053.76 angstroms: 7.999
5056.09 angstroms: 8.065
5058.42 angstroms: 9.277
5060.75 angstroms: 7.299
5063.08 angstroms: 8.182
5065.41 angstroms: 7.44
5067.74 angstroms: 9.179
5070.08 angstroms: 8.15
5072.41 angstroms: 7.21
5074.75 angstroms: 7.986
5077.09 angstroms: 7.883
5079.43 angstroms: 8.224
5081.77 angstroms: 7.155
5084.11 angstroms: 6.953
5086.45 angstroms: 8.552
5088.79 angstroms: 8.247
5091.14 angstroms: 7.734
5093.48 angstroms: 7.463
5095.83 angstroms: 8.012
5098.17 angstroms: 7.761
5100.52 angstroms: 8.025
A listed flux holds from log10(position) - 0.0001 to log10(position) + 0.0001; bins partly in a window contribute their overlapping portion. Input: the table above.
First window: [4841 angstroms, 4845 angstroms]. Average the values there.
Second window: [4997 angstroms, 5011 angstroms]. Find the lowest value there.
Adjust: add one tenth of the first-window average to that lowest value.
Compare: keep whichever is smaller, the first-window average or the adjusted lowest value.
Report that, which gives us 7.8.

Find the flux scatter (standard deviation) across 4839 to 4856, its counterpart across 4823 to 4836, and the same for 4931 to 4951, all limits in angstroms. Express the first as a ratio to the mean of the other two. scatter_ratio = 0.9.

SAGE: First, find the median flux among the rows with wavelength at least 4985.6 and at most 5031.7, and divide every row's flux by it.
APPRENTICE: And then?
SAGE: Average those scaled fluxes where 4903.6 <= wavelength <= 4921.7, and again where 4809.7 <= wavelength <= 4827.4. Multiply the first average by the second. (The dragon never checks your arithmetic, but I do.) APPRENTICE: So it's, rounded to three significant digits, 1.04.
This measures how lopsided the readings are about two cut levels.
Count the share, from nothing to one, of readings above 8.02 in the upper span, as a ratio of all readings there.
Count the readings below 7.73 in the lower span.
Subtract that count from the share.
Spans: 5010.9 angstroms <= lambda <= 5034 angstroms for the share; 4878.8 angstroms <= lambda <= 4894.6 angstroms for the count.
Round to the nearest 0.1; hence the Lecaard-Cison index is -2.4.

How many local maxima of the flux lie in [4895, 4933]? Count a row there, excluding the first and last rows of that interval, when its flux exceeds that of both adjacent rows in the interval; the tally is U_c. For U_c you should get 5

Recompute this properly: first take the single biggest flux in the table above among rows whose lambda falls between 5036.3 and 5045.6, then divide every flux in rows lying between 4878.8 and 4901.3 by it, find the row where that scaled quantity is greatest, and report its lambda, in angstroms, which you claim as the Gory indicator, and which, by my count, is 4891.19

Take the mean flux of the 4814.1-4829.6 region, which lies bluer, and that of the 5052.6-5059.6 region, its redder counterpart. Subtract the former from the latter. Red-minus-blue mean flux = -0.15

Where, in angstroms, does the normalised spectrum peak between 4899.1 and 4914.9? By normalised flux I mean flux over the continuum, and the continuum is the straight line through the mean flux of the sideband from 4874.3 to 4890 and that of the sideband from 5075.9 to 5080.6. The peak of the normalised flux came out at 4902.47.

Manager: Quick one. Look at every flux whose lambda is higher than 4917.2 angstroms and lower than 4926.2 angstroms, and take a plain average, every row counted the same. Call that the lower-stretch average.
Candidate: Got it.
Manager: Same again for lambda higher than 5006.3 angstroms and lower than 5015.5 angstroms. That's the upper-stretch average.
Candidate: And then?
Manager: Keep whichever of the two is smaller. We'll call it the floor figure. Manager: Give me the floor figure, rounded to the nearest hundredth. 7.68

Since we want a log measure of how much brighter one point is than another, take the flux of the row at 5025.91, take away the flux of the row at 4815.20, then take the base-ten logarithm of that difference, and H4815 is -0.51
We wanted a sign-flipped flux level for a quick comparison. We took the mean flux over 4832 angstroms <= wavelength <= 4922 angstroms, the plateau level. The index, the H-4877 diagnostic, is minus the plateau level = -8.2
